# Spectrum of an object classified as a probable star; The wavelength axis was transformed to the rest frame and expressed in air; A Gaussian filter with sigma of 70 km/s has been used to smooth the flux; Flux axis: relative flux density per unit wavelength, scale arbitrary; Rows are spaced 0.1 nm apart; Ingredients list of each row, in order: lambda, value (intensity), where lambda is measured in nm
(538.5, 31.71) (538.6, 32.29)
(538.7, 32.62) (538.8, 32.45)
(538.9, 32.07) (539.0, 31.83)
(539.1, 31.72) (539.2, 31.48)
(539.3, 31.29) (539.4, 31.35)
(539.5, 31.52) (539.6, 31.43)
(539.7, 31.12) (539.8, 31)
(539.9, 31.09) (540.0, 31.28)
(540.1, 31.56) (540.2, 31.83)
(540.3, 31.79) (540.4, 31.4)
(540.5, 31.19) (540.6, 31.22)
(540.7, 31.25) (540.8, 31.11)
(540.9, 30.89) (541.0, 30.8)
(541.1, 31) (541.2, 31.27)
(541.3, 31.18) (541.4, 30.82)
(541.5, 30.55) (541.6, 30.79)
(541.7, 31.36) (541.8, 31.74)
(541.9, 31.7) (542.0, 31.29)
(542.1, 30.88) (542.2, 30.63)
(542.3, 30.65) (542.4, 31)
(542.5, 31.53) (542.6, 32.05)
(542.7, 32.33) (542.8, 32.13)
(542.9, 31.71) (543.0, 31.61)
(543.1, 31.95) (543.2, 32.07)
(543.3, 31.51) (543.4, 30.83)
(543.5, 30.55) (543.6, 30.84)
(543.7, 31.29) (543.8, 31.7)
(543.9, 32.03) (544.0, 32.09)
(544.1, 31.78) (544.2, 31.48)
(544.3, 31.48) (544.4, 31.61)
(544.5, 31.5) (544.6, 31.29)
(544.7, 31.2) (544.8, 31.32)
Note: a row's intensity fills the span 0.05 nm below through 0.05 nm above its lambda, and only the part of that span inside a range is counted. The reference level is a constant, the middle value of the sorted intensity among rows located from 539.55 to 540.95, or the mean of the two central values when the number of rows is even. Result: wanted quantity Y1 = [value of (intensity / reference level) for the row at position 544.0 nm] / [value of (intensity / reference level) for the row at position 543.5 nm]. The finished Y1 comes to 1.05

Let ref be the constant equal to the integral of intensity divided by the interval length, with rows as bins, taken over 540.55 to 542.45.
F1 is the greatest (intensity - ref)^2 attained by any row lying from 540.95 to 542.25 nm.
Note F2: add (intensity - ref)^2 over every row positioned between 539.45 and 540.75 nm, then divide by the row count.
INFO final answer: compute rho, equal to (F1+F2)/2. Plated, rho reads 0.3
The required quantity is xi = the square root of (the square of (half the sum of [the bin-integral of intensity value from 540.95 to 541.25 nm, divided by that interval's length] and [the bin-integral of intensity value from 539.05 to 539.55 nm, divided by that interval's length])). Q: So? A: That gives 31.2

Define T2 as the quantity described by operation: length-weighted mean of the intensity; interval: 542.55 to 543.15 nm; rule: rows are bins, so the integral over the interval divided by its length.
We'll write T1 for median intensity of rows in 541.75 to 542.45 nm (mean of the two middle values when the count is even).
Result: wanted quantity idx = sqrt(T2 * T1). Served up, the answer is 31.5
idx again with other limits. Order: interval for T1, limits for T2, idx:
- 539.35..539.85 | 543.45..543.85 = 31.2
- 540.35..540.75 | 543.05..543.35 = 31.5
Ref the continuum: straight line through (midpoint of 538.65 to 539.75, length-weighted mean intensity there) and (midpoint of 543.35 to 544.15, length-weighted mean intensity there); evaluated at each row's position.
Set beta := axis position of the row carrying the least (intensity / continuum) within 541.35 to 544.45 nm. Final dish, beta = 541.5 nm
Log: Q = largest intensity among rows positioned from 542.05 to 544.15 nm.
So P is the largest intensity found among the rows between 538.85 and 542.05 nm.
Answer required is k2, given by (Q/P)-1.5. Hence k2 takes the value -0.492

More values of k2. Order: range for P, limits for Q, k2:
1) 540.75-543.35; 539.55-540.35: -0.515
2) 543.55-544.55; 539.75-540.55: -0.508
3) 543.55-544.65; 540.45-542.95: -0.493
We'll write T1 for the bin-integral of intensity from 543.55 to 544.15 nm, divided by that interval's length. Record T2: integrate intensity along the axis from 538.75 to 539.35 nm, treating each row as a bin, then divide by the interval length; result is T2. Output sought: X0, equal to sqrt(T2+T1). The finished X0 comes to 7.964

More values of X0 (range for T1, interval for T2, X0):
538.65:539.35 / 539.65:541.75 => 7.943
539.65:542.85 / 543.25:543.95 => 7.907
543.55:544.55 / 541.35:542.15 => 7.920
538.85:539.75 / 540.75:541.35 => 7.911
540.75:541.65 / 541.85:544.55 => 7.901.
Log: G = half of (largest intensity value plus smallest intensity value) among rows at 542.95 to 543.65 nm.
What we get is 31.3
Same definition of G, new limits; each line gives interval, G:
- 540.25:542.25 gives 31.2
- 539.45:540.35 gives 31.4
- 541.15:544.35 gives 31.4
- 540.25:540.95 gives 31.3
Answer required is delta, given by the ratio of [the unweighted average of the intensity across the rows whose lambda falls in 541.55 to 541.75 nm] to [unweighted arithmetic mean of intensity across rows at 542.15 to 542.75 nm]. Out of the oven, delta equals 0.99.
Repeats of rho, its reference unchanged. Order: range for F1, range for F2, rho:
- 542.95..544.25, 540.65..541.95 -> 0.6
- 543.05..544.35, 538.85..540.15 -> 0.6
